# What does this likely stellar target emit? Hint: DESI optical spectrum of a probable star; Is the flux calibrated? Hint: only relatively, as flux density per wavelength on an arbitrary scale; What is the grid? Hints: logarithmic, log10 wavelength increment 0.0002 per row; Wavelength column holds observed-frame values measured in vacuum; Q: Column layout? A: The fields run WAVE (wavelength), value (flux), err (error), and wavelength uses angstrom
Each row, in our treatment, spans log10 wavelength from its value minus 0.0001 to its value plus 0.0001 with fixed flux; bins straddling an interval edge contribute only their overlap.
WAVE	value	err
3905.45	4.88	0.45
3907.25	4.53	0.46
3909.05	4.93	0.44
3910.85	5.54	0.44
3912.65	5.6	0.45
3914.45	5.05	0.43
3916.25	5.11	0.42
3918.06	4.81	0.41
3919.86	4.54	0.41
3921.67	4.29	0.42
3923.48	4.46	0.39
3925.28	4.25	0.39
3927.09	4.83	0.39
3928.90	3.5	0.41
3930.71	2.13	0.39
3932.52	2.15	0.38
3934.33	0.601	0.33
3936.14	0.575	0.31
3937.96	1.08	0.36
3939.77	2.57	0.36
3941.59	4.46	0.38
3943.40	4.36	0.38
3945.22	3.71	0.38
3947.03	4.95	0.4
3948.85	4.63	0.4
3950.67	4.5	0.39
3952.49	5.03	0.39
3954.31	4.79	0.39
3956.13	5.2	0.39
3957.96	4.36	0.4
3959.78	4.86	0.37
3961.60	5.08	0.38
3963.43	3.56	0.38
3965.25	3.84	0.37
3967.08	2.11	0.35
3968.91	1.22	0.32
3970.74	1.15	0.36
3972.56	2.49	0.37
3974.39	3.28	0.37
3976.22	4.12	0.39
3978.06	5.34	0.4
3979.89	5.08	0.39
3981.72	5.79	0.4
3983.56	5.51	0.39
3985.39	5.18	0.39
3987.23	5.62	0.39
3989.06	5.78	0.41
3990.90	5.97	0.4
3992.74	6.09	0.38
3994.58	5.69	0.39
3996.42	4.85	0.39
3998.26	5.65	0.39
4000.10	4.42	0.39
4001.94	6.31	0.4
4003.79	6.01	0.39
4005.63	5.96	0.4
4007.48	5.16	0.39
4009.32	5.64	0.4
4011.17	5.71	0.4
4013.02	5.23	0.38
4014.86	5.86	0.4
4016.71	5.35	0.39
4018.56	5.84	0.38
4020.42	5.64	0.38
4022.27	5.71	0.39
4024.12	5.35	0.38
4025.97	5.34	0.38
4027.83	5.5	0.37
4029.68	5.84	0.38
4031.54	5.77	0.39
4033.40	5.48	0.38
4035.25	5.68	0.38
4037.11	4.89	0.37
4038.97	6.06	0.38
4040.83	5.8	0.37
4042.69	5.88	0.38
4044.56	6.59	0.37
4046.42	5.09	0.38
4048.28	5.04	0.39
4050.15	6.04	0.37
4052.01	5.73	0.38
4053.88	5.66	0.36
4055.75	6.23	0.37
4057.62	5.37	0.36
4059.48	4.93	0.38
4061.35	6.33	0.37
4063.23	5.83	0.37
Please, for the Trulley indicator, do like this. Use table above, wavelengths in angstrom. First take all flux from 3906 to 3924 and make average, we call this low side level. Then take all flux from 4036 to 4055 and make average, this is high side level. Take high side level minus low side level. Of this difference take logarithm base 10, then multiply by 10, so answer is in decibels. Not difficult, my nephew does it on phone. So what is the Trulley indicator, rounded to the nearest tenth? -1.0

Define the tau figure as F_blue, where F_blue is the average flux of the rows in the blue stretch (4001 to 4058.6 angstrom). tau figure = 5.7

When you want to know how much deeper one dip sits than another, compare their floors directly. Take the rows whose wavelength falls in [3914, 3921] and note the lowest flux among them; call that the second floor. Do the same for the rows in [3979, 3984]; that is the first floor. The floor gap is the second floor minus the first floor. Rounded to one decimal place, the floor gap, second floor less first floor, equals -0.5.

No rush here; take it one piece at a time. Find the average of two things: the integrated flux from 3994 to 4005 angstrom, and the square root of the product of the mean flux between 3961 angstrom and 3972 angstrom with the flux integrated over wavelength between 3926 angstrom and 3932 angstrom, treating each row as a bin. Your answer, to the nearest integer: 34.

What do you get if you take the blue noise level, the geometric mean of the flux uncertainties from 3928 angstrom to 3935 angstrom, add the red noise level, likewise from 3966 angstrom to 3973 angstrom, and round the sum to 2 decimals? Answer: 0.73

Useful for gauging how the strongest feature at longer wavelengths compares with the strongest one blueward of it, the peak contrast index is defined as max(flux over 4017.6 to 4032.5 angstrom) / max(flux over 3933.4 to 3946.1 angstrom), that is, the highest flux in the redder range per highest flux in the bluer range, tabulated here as 1.31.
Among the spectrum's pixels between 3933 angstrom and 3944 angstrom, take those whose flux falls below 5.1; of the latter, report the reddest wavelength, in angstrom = 3943.40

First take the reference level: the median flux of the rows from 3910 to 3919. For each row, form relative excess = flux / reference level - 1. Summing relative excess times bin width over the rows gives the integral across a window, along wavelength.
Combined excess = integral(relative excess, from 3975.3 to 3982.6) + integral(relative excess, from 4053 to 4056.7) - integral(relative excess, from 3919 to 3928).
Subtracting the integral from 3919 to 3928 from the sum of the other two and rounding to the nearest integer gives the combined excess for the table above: 2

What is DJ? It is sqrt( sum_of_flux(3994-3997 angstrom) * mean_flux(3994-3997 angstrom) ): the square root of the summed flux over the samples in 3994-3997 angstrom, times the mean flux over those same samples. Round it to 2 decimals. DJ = 7.45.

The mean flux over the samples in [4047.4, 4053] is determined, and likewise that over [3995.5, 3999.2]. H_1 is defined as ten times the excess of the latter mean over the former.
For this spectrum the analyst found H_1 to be -4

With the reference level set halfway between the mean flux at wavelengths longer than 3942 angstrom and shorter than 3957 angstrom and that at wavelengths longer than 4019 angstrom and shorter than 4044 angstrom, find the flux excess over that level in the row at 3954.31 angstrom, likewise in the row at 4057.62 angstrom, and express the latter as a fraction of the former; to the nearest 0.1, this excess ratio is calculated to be -0.7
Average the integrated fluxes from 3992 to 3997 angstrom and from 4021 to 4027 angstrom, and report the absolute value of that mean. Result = 30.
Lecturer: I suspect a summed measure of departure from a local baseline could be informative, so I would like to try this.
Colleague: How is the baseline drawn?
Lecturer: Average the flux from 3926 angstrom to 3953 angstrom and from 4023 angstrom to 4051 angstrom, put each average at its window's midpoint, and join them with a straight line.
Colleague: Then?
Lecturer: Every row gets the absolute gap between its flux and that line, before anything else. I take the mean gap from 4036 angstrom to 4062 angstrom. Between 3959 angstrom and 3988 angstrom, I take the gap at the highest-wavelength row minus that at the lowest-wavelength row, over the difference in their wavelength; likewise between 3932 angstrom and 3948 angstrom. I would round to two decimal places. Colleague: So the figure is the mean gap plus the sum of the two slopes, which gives 0.52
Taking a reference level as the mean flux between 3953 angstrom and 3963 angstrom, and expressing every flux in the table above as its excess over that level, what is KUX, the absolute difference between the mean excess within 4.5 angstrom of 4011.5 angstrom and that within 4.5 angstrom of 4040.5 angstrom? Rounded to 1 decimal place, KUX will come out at 0.3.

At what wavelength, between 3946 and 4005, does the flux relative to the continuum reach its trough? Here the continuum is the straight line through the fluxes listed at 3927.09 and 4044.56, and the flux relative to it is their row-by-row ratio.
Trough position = 3970.74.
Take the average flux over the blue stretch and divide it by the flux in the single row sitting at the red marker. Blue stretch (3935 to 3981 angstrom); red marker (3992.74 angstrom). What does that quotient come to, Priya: 0.61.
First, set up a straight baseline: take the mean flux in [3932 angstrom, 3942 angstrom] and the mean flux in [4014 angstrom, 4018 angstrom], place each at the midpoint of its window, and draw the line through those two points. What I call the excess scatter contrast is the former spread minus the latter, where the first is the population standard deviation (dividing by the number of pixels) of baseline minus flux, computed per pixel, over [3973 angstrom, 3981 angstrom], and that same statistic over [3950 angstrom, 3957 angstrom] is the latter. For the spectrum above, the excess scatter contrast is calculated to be 0.53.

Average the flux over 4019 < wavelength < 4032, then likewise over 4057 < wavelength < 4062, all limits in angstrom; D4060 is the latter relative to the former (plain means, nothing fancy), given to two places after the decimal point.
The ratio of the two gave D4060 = 0.99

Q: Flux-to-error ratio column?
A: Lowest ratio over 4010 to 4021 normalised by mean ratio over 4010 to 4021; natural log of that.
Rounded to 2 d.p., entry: -0.05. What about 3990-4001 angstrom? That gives -0.21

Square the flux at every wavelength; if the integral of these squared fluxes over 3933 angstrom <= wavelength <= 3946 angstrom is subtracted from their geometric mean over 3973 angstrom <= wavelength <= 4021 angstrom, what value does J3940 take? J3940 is -82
